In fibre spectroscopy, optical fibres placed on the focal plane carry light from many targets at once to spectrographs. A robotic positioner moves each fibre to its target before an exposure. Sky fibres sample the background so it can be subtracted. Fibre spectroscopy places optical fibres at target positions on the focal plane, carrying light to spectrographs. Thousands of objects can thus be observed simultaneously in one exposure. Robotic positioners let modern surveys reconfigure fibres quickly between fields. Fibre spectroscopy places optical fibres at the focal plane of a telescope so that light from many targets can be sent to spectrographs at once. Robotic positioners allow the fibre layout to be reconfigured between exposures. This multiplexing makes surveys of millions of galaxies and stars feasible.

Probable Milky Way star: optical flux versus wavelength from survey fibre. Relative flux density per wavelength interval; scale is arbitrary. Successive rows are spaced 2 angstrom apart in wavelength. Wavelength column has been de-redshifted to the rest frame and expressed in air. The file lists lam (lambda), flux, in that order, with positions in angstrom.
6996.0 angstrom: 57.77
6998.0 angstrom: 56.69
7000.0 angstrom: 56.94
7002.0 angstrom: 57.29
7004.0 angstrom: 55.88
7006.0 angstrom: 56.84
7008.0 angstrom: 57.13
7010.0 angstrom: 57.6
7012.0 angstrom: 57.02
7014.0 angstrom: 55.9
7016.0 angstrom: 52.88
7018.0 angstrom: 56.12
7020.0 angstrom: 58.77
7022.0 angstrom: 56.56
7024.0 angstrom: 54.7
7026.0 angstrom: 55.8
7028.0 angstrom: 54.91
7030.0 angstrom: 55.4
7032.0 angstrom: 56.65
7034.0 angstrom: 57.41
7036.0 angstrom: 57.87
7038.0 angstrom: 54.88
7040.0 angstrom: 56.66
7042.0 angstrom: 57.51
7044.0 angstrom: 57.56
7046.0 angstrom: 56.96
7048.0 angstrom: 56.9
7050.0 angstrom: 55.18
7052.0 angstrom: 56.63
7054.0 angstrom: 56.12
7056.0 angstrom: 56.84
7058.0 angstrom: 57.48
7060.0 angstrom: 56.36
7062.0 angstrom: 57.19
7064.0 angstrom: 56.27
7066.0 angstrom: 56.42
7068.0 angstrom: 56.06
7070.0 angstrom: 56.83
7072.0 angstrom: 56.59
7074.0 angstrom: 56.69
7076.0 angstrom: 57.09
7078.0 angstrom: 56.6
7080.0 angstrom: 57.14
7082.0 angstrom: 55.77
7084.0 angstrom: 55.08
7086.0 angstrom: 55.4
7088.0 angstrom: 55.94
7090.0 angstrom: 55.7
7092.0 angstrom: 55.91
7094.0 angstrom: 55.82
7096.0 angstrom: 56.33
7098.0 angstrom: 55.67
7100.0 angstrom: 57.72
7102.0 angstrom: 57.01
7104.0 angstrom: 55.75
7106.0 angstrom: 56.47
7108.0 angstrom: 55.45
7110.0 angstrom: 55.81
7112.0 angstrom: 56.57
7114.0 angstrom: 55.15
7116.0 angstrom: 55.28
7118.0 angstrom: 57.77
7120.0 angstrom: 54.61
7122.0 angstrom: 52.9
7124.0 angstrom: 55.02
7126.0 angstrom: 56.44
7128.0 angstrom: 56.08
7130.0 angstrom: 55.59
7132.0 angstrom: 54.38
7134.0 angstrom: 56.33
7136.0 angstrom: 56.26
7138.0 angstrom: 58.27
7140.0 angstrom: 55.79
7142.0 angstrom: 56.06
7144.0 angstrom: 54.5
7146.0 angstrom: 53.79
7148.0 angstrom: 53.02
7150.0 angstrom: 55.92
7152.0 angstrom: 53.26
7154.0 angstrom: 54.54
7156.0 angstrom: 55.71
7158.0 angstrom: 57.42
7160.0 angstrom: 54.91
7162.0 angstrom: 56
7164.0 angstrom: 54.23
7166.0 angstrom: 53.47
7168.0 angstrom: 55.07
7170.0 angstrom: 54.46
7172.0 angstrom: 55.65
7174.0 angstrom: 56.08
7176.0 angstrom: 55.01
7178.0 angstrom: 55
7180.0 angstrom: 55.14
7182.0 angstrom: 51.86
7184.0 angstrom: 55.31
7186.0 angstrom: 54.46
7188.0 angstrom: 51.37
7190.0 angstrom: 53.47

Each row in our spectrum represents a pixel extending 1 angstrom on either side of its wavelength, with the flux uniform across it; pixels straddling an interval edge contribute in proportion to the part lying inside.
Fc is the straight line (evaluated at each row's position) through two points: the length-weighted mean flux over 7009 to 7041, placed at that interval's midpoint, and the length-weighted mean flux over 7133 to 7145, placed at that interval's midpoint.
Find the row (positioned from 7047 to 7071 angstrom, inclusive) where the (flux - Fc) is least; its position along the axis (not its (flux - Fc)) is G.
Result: 7050.0 angstrom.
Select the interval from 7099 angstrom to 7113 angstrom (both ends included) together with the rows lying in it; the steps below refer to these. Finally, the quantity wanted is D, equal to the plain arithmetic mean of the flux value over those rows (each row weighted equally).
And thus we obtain 56.4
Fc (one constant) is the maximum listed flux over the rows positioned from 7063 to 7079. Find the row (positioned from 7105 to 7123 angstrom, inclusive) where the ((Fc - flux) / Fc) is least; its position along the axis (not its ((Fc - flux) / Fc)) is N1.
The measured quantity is 7118.0 angstrom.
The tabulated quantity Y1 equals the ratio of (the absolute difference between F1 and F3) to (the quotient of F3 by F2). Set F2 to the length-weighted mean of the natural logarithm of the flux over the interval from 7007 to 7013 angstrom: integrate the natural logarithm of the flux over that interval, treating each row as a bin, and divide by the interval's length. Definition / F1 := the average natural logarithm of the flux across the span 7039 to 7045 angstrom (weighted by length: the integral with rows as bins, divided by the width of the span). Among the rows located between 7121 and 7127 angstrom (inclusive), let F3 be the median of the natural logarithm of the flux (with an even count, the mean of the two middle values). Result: 0.04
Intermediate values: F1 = 4.05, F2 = 4.047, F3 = 4.01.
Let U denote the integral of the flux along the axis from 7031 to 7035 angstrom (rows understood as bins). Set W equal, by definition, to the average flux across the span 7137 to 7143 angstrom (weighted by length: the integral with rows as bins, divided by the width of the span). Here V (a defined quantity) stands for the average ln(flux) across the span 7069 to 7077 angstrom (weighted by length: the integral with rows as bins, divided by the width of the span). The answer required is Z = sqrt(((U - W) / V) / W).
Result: 0.9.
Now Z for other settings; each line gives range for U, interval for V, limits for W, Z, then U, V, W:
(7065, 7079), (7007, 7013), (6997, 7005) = 1.8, 793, 4.05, 56.7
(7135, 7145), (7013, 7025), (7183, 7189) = 1.5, 562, 4.02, 53.7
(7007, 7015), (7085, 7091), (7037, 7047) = 1.3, 455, 4.02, 56.7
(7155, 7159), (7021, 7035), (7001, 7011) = 0.9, 226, 4.02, 56.9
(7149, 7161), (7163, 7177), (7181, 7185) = 1.7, 664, 4.00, 53.6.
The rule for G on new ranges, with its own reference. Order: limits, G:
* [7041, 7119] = 7084.0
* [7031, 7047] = 7038.0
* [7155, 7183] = 7182.0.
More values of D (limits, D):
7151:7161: 55.2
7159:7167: 54.7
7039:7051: 56.8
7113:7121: 55.7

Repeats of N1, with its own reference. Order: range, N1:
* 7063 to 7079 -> 7076.0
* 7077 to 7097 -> 7080.0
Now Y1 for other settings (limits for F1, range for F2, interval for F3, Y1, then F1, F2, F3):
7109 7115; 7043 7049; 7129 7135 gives 0.00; 4.02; 4.045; 4.02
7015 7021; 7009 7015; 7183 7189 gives 0.03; 4.02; 4.040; 4.00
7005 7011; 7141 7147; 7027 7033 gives 0.03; 4.05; 4.003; 4.01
